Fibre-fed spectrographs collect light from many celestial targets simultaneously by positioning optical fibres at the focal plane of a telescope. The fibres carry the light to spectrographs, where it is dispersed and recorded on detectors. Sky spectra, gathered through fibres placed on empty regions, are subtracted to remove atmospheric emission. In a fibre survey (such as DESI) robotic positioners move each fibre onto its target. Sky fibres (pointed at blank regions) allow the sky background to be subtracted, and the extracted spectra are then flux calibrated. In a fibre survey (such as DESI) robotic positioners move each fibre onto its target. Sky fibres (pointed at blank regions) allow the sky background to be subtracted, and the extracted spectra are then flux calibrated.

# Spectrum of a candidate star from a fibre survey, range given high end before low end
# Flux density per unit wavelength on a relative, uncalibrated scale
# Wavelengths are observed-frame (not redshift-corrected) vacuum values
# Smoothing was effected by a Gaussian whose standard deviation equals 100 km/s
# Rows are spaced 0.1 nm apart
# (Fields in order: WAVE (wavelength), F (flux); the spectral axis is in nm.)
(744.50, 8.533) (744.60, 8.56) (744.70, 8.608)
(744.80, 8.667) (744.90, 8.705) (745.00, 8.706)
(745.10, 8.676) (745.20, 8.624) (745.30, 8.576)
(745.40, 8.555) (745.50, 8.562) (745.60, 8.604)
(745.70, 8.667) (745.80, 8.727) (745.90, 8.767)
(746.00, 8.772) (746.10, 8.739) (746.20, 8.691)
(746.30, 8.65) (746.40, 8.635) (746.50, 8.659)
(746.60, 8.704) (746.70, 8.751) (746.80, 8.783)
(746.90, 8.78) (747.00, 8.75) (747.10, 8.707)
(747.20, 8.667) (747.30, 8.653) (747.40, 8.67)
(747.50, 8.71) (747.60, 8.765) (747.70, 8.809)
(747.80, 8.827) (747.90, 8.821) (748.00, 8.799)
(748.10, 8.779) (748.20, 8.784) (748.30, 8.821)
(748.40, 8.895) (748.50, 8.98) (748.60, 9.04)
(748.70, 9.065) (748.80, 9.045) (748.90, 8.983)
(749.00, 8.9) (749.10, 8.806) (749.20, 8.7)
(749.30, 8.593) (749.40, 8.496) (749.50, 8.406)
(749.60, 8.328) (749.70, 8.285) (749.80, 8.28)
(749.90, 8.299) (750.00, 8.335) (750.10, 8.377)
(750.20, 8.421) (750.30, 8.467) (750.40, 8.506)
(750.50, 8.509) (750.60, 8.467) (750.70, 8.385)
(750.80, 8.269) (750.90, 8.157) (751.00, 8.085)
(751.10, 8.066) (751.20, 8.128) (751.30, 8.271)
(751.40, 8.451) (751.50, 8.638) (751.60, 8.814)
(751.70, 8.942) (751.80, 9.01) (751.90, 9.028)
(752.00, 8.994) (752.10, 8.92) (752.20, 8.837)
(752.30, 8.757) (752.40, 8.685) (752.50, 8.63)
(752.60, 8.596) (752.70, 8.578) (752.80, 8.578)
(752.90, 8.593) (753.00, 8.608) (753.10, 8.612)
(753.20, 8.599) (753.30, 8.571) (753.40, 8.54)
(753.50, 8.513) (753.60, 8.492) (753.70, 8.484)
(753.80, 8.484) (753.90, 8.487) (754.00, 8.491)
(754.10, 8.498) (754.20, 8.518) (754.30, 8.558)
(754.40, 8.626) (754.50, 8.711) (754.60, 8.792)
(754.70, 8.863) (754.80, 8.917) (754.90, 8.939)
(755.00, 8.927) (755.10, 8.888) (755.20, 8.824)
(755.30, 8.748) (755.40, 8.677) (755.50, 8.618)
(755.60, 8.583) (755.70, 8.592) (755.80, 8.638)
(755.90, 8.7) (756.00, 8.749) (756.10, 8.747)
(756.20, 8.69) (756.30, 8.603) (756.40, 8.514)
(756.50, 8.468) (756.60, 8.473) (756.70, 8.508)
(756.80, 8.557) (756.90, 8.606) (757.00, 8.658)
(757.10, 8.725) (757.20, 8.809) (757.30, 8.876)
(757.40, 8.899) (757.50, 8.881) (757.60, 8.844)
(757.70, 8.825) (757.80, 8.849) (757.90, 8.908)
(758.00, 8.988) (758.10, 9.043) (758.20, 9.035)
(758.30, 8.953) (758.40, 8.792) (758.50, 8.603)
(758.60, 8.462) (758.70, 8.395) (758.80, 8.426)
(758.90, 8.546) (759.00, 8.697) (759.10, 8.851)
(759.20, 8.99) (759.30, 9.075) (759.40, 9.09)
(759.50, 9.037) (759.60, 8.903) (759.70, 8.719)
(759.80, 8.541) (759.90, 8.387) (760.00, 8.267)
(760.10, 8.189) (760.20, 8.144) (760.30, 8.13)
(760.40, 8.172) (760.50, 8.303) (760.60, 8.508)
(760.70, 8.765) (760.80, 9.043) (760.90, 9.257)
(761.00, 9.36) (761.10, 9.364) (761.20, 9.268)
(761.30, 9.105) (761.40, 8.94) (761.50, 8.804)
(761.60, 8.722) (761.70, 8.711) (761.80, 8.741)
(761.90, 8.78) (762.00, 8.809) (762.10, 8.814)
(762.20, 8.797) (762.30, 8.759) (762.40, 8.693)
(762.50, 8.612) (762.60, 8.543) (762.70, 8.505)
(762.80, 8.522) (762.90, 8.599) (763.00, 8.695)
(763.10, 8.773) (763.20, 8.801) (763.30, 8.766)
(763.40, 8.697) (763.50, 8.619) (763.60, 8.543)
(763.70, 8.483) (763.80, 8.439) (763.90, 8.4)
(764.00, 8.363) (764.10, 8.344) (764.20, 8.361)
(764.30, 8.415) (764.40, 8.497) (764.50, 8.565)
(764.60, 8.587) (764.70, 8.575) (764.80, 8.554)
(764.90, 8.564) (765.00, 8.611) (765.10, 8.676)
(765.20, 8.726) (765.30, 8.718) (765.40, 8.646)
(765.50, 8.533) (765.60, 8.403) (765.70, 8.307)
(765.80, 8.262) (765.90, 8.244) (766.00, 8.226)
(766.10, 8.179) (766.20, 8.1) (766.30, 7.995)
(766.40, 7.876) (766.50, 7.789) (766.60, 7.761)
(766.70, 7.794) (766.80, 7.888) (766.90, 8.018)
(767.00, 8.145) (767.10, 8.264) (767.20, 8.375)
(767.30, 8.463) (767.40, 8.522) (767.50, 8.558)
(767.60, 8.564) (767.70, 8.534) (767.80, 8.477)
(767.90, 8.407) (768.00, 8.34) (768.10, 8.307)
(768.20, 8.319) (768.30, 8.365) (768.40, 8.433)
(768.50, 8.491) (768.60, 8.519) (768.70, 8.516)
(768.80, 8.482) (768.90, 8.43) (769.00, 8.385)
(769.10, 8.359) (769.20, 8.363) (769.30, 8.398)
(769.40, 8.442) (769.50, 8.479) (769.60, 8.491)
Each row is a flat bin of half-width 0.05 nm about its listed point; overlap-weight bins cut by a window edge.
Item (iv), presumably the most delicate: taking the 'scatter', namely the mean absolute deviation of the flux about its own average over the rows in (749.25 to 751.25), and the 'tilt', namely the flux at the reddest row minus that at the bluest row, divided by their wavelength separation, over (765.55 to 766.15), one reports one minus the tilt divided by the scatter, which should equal 4.7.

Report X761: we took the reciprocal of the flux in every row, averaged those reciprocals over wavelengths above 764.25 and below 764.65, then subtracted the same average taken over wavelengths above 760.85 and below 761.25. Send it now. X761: 0.010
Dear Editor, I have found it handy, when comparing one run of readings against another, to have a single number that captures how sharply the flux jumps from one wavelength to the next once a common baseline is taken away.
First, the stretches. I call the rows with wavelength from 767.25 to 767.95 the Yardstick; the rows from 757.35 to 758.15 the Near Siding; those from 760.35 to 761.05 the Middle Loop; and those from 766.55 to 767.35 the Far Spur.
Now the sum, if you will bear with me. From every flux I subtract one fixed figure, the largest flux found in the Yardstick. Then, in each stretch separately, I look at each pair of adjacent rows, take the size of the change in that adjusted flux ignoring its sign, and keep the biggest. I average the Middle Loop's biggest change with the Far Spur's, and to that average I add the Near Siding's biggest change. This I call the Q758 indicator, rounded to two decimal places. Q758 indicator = 0.28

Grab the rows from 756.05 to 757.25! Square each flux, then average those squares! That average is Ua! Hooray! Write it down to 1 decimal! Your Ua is 74.2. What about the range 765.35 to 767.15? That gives 66.2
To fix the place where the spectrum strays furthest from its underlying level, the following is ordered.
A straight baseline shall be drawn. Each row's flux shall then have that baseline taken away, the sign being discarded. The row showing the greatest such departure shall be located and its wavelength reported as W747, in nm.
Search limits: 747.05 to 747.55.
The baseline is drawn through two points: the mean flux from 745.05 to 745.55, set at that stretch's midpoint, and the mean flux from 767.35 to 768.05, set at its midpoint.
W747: 747.50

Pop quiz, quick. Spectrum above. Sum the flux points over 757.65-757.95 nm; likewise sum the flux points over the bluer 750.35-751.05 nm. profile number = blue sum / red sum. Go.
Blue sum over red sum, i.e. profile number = 2.2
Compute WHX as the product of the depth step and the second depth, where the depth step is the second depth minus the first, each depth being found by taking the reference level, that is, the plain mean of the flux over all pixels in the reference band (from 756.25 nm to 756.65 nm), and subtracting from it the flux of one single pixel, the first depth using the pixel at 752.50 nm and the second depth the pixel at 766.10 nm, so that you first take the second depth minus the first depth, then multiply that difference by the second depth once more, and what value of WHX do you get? 0.15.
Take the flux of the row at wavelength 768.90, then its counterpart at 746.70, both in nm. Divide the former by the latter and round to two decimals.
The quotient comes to 0.96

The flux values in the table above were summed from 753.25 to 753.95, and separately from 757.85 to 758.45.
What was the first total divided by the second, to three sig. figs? 1.11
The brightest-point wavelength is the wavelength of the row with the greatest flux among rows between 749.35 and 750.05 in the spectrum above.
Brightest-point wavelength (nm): 749.40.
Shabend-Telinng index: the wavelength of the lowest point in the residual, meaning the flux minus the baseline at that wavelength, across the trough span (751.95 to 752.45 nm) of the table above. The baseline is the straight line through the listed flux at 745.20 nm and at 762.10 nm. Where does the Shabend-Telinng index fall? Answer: 752.40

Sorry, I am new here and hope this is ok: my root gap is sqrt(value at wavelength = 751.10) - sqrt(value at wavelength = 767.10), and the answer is -0.03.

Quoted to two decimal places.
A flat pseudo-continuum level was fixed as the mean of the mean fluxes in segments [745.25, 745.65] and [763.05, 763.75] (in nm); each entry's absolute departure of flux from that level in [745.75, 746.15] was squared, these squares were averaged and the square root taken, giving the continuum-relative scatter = 0.13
